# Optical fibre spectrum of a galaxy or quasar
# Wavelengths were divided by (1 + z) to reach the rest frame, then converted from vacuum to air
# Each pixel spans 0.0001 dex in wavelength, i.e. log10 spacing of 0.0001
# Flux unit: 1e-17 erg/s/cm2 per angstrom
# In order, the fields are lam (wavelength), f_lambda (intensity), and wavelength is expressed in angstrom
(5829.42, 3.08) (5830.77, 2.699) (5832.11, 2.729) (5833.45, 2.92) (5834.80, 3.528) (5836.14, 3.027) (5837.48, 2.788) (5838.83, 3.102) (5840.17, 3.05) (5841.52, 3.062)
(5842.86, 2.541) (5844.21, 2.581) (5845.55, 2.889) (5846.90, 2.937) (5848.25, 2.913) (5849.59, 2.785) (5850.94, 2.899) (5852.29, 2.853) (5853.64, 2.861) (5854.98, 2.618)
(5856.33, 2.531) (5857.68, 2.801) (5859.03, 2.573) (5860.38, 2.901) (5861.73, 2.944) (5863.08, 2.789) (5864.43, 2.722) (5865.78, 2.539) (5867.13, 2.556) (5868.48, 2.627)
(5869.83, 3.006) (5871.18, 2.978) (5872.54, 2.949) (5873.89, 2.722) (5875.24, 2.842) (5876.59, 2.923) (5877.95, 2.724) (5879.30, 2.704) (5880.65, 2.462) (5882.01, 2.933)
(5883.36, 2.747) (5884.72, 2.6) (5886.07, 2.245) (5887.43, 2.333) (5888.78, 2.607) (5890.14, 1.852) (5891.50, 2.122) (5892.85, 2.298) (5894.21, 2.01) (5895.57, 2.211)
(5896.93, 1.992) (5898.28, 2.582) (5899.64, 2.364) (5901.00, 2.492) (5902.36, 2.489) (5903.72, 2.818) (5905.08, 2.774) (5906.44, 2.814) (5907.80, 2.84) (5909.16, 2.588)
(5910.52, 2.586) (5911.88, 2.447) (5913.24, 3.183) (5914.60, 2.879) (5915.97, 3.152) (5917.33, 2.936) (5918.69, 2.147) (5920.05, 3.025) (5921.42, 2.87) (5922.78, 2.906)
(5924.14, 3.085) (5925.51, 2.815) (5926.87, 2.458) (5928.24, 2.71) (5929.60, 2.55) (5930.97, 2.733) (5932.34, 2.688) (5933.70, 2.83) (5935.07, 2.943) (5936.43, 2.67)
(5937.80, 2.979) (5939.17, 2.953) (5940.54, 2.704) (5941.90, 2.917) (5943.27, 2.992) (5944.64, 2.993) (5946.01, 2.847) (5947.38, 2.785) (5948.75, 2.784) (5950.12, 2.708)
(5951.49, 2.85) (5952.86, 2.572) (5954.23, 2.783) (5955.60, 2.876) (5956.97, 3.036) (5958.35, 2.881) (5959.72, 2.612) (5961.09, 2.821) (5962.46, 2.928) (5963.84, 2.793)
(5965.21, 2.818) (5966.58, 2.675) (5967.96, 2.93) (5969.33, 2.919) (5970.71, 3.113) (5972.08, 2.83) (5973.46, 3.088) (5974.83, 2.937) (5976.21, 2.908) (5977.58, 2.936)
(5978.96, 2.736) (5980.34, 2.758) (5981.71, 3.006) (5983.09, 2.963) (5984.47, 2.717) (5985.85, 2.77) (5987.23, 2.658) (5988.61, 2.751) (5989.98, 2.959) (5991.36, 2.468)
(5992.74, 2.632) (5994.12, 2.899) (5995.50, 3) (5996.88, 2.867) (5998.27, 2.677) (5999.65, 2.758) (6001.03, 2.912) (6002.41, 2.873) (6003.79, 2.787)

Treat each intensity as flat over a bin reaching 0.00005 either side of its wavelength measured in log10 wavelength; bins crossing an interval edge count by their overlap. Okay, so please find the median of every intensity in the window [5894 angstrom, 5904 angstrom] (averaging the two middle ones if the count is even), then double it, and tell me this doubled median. 4.9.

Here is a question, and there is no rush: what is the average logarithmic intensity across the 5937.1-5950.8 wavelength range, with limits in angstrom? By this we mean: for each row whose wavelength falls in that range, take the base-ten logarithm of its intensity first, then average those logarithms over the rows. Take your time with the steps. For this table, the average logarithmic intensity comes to 0.457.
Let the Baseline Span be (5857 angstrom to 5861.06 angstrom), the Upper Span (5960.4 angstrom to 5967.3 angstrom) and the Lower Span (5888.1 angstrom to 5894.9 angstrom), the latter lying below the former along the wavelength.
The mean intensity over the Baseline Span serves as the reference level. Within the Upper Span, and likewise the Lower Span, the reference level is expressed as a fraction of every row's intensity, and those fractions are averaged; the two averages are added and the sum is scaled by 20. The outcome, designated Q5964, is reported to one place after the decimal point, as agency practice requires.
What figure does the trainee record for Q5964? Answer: 45.3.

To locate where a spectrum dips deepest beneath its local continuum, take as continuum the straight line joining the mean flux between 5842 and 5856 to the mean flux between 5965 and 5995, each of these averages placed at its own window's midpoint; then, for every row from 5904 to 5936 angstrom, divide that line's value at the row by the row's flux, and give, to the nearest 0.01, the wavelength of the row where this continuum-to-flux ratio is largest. 5918.69 angstrom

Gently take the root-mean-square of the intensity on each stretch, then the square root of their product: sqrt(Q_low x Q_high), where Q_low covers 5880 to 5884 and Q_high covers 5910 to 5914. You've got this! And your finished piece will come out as 2.74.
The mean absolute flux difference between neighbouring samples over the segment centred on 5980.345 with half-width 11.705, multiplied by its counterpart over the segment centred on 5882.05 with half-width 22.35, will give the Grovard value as 0.034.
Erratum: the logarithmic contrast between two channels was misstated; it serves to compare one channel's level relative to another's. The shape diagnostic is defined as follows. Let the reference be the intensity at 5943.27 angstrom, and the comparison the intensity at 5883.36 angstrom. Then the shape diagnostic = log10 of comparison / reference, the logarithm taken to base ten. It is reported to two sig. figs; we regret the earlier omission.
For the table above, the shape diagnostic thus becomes -0.037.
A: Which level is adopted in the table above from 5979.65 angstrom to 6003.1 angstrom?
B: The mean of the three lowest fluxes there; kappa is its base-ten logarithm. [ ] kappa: 0.413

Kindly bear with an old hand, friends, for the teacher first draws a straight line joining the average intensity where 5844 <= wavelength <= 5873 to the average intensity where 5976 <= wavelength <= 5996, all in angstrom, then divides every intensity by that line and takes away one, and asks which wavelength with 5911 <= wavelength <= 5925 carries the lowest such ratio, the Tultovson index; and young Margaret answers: 5918.69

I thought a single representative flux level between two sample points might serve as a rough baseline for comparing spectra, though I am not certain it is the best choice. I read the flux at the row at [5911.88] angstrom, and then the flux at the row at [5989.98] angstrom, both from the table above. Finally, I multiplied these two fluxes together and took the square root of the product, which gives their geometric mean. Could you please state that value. 2.69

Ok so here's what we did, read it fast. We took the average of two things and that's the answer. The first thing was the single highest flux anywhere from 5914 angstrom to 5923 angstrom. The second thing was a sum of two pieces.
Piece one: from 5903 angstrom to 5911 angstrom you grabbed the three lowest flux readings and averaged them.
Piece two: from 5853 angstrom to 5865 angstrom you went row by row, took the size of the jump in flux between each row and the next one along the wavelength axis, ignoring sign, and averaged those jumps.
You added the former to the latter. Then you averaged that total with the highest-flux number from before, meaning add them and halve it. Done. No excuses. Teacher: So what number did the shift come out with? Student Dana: 3.0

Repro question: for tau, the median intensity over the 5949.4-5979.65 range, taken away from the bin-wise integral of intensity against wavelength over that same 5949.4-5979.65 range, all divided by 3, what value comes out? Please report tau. 27.8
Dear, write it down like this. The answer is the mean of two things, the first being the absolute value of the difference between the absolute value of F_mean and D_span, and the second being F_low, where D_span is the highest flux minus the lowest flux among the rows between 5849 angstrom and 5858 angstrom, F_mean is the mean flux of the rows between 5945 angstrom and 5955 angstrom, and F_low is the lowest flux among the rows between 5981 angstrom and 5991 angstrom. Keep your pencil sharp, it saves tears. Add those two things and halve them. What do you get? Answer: 2.53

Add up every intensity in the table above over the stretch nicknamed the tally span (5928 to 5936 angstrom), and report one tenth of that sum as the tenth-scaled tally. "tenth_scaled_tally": 1.6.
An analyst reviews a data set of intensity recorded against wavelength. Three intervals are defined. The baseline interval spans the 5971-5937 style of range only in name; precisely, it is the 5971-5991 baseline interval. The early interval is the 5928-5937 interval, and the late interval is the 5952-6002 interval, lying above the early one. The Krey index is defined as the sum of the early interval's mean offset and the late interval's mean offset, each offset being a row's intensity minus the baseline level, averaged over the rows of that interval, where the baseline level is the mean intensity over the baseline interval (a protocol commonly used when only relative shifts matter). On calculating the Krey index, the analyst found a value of -0.15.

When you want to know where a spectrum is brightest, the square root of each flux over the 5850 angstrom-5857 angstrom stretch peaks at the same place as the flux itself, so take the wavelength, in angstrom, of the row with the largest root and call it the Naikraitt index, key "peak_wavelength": 5850.94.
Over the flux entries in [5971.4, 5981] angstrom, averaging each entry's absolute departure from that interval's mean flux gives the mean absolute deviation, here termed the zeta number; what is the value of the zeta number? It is 0.094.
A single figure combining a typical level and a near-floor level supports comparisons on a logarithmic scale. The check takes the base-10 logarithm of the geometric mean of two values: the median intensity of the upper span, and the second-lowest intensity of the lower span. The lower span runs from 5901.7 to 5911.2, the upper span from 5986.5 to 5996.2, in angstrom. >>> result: 0.426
